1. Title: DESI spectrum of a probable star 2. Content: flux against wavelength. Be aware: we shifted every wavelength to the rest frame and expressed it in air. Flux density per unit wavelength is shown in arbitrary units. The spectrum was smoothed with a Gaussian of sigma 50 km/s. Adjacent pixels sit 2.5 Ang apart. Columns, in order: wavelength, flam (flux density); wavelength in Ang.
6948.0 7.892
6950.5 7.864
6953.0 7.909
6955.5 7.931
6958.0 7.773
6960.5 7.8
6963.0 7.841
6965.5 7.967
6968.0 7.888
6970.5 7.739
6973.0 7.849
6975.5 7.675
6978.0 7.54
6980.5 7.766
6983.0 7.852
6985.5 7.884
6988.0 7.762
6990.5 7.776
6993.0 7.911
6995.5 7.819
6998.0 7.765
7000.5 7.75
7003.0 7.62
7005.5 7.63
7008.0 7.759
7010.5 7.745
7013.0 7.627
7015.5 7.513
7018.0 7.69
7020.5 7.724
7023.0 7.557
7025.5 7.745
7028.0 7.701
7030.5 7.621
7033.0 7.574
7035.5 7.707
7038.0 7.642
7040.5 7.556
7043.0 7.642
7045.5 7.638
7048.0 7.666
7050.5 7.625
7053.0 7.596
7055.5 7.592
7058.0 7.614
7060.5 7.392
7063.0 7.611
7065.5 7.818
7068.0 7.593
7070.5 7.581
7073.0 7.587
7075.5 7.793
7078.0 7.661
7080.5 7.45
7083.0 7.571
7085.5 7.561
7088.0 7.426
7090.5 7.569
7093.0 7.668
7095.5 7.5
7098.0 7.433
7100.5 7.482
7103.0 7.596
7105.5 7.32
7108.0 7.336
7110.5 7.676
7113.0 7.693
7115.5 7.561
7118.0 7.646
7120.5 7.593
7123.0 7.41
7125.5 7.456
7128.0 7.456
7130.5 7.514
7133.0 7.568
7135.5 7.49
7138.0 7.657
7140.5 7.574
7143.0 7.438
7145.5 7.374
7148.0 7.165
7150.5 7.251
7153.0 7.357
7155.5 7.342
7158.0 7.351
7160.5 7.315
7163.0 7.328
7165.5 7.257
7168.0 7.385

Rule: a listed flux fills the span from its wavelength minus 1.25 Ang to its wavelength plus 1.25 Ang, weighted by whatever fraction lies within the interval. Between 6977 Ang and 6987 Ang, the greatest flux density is 7.884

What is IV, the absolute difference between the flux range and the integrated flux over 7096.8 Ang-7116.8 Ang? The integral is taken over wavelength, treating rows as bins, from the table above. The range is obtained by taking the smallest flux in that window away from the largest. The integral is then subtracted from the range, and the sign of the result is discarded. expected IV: 149.9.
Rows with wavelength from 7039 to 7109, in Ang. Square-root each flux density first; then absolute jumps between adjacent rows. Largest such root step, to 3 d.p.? 0.051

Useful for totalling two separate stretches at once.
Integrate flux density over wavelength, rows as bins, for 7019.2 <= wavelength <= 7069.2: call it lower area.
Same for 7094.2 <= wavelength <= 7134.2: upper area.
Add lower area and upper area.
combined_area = 682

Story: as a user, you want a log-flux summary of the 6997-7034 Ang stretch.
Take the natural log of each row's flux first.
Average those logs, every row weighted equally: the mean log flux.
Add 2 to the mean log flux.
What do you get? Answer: 4.04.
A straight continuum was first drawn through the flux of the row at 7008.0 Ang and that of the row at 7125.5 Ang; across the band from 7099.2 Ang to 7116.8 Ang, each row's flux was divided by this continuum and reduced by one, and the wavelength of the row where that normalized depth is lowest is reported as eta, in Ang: 7105.5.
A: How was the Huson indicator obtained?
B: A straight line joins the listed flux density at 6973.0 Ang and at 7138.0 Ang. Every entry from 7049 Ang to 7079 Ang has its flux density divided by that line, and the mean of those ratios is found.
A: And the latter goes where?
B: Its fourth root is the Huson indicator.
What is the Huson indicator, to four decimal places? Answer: 0.9961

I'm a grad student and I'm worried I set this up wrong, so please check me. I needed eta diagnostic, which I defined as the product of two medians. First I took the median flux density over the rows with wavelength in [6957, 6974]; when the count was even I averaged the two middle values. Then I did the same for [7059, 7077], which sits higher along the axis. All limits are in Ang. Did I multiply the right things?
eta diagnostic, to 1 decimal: 59.5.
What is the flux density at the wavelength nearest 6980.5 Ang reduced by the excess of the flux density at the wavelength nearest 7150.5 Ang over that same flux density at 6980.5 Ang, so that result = 8.28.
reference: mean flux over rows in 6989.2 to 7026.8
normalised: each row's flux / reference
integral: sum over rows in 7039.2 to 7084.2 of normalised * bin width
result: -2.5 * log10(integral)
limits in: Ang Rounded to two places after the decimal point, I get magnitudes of -4.12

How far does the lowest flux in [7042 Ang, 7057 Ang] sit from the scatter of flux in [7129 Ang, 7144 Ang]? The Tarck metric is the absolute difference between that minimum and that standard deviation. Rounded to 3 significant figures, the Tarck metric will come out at 7.52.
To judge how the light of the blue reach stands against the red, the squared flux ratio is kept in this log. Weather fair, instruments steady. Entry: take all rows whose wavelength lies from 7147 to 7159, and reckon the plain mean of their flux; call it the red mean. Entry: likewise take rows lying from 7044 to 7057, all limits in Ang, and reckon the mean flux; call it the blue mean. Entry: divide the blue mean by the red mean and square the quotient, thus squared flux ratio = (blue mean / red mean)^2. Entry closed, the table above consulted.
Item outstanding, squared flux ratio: 1.09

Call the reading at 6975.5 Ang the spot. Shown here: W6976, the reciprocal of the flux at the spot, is 0.1303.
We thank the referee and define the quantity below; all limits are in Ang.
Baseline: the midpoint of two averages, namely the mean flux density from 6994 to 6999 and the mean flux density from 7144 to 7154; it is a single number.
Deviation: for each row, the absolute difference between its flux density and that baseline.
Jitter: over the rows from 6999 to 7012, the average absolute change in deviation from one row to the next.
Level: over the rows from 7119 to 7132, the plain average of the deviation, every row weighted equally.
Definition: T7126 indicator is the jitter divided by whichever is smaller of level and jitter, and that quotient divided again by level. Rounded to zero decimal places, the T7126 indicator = 13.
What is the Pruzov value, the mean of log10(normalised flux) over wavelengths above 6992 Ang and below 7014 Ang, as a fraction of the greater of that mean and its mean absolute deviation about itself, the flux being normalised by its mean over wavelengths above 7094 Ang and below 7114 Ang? 1.00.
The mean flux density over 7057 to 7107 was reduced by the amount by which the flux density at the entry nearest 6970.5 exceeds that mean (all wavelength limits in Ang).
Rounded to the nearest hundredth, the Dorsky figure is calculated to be 7.38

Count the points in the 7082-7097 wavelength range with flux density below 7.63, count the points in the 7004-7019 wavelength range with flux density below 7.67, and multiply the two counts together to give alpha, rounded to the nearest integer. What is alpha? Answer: 15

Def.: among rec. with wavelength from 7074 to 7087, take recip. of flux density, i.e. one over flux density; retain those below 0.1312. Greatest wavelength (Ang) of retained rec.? 7078.0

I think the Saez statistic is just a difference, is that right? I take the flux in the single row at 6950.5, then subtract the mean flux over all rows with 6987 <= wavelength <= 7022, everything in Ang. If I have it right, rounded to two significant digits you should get 0.14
